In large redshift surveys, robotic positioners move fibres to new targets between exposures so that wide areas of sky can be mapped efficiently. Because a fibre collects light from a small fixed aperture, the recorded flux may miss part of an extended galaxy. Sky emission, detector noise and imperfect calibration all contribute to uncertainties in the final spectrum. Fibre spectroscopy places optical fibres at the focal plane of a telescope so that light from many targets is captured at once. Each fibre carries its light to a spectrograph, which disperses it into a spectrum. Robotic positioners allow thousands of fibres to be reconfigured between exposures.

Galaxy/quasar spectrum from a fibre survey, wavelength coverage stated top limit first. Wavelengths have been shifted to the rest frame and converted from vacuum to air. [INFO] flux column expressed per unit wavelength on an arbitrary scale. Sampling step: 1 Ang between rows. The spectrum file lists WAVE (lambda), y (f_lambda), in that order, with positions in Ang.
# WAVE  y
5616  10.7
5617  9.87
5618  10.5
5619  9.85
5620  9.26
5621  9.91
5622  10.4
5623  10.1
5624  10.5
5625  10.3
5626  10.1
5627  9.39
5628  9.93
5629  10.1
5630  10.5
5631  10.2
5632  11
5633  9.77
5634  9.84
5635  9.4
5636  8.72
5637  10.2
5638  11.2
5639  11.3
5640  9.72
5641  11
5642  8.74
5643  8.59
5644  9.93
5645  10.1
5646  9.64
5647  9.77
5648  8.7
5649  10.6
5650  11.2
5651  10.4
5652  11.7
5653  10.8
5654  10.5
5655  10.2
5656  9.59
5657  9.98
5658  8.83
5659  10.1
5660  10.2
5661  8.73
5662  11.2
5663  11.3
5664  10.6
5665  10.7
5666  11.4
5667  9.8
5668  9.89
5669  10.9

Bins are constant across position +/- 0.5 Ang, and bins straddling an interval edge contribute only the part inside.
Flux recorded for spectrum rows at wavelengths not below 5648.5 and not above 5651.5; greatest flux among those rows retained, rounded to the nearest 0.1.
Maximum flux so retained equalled 11.2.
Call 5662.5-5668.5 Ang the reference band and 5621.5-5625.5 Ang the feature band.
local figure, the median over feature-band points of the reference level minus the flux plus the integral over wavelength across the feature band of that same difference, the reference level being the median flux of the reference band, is 1.6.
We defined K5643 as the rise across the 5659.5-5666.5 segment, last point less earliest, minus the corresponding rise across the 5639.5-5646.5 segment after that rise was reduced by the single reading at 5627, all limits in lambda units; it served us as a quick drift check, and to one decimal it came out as 10.7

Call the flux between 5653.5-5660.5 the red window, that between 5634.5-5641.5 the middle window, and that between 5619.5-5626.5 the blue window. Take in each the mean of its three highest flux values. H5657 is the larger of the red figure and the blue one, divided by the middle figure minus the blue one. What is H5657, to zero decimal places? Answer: 14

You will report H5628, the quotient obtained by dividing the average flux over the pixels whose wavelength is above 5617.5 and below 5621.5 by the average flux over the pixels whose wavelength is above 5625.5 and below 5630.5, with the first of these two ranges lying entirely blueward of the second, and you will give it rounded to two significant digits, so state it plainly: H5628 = 0.99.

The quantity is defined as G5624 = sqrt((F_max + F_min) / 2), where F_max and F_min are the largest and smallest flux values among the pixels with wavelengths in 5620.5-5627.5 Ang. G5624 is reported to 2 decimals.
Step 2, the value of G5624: 3.15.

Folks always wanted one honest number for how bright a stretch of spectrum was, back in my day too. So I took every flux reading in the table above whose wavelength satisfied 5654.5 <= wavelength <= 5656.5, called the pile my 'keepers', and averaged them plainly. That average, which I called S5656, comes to 9.9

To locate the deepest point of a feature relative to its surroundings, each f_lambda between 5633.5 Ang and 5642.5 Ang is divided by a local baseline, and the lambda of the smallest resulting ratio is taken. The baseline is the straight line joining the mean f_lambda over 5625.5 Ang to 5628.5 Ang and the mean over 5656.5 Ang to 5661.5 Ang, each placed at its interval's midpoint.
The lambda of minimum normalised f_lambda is 5636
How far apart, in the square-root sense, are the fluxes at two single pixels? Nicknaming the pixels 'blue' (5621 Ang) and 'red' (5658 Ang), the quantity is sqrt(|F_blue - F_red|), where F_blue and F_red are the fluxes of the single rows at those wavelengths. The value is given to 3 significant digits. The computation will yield 1.04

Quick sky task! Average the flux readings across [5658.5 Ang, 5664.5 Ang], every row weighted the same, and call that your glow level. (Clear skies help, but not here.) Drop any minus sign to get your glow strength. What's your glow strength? 10.4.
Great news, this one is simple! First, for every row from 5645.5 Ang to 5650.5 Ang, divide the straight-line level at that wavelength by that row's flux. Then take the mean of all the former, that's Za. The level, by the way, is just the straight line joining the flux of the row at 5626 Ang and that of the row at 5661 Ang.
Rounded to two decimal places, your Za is 0.93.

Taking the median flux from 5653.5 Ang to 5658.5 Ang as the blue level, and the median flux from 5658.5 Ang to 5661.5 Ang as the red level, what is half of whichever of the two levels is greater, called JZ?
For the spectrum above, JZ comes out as 5.05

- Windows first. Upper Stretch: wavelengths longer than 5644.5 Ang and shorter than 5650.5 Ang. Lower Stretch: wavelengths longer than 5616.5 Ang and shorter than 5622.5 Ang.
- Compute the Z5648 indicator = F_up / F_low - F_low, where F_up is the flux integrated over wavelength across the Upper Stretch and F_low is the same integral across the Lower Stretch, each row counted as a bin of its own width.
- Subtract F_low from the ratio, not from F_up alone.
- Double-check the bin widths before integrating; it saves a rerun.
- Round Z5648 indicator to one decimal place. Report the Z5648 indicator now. -58.8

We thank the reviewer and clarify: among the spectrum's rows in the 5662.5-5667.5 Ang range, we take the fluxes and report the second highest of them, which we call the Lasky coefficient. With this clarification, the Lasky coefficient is 11.3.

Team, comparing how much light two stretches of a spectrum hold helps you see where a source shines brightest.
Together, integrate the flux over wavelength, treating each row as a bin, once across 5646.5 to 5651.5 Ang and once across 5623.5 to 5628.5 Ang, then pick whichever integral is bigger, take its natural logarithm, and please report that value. 3.93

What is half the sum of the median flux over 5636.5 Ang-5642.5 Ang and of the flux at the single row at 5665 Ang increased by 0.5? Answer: 10.9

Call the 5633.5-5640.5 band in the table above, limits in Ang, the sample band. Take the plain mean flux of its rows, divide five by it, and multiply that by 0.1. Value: 0.0497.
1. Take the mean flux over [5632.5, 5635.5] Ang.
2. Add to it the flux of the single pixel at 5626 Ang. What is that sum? 19.8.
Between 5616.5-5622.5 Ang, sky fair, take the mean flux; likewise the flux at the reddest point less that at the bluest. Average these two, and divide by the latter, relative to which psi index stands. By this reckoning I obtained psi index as 10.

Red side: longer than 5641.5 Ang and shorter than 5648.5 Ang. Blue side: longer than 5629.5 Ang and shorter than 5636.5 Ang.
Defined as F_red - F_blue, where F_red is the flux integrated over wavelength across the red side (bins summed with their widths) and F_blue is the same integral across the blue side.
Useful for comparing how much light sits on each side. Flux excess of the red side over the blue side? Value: -4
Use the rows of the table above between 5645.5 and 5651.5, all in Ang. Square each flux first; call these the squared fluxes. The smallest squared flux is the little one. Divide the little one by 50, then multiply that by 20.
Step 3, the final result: 30.3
